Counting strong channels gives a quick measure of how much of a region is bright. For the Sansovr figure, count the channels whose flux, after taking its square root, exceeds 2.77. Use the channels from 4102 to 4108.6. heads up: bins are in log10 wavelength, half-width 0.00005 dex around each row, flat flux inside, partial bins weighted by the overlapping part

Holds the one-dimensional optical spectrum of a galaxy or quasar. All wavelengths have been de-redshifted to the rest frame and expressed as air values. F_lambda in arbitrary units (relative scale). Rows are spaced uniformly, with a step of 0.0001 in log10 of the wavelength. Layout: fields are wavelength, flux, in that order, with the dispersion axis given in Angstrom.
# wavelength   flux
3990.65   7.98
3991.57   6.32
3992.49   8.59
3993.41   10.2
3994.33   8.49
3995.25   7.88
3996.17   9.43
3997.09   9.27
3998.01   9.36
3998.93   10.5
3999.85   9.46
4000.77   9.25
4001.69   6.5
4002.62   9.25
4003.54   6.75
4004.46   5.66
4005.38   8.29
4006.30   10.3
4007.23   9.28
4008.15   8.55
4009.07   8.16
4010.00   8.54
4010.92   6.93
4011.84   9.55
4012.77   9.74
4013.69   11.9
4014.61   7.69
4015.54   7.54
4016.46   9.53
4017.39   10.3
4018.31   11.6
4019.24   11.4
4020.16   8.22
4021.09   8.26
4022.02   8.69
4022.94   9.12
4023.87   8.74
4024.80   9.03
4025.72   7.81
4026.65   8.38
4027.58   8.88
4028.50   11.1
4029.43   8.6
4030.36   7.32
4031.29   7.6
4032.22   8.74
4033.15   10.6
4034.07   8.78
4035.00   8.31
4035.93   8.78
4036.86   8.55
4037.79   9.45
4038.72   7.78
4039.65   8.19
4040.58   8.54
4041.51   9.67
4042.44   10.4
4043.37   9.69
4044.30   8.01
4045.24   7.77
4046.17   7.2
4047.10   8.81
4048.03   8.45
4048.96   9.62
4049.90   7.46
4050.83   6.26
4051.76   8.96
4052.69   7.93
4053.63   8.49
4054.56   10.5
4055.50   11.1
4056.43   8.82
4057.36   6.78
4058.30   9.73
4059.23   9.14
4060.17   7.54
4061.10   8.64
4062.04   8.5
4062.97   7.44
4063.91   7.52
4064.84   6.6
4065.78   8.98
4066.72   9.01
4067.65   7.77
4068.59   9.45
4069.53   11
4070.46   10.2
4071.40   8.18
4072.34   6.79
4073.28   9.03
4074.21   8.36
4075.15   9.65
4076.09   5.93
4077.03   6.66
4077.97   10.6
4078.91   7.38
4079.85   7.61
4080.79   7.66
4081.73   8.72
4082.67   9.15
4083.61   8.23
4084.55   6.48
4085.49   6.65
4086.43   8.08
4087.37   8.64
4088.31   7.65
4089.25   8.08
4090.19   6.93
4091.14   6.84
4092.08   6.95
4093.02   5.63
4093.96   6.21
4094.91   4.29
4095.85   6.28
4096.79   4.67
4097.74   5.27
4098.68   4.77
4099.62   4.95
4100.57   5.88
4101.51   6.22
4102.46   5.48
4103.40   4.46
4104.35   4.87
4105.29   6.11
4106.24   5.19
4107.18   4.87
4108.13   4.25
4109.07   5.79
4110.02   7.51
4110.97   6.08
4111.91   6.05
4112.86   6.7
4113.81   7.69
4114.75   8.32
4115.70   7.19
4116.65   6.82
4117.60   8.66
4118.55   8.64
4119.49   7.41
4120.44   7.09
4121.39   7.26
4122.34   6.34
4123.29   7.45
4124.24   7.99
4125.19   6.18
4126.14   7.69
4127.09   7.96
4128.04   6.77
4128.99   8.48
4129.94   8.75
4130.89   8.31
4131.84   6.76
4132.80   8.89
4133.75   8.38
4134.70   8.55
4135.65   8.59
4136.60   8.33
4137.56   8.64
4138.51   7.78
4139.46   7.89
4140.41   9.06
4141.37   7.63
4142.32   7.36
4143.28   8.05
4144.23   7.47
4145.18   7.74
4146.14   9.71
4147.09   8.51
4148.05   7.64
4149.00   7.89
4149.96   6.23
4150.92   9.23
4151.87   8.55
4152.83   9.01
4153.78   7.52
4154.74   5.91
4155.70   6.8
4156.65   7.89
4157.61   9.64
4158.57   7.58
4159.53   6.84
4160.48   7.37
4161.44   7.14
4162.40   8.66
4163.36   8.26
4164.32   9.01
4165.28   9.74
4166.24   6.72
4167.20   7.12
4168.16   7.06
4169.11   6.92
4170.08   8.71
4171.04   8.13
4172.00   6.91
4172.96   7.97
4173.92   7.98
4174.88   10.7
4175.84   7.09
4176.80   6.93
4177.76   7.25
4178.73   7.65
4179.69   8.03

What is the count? 0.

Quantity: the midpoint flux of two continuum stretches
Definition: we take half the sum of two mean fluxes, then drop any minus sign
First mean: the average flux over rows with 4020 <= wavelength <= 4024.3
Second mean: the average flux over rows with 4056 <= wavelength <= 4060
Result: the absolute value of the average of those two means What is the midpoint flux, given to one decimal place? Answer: 8.6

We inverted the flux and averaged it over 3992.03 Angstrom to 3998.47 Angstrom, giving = 0.111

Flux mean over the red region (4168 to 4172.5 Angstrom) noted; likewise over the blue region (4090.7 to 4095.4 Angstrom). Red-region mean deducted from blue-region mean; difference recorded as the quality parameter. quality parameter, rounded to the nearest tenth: -1.6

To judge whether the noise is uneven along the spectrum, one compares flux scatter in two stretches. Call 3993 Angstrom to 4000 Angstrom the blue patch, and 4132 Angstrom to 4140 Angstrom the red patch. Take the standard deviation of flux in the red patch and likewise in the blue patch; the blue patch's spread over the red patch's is 2.22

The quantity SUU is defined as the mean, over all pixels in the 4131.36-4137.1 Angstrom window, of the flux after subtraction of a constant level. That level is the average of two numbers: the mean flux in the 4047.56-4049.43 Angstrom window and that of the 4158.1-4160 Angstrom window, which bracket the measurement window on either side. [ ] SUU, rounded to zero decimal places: 0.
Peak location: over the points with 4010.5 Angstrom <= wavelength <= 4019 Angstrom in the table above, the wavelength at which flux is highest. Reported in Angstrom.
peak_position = 4013.69 Angstrom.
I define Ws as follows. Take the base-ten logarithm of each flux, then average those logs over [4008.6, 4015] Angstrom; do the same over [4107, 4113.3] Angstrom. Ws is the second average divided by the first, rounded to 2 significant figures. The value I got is 0.81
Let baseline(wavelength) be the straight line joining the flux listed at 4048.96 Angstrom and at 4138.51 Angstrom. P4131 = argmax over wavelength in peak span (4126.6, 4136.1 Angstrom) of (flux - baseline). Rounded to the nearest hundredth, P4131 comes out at 4132.80 Angstrom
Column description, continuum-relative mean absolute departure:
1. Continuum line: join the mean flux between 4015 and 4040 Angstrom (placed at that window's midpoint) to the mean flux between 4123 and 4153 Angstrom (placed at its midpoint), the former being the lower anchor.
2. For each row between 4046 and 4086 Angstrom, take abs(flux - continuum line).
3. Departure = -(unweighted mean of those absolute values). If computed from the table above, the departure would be -1.07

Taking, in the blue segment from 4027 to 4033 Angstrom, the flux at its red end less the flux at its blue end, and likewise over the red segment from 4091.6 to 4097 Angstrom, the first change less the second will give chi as 2.1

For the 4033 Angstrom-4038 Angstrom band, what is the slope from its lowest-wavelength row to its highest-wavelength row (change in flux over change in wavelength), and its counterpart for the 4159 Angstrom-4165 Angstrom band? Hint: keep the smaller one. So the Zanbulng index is -0.2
